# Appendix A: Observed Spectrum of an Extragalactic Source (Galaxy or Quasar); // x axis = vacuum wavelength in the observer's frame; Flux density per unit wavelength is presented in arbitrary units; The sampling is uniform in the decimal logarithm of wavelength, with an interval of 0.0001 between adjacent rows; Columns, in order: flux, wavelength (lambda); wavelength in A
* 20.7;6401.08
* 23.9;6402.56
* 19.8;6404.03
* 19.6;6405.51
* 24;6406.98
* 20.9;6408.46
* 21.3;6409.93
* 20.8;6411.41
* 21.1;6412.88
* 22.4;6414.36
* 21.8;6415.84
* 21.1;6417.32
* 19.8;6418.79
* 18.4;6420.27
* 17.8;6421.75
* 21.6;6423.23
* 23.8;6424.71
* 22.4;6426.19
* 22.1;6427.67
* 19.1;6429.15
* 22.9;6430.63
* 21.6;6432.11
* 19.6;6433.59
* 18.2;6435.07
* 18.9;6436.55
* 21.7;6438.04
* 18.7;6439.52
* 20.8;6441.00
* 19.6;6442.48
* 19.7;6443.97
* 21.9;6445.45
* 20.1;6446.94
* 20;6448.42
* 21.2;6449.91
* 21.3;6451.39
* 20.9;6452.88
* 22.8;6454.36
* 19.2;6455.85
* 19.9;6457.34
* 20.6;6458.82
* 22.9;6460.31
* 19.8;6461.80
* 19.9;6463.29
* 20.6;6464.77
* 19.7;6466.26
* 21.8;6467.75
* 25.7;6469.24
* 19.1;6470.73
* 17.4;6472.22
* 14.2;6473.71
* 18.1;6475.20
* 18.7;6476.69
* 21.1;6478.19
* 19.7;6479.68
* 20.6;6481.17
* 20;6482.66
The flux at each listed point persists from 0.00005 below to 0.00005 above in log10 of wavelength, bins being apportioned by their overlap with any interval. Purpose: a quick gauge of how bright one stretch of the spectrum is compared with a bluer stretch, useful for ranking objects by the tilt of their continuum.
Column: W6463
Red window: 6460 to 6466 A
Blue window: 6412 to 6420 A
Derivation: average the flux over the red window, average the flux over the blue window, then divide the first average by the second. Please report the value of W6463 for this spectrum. 0.98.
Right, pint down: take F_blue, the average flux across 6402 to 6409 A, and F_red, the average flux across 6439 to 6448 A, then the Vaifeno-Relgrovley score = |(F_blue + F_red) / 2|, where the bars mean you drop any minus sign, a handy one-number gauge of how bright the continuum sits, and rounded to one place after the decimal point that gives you 20.9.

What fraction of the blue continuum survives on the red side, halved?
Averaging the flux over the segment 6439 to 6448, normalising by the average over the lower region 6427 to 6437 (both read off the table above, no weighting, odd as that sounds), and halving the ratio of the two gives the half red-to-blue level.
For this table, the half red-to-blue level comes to 0.495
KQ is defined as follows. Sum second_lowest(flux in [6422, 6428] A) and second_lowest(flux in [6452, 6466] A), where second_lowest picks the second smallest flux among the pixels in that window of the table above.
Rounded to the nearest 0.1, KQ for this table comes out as 41.9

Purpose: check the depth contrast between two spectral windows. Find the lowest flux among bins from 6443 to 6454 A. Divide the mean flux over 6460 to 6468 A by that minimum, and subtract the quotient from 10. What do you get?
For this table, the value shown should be 8.95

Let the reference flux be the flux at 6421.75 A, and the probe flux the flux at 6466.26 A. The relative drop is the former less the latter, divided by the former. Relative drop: -0.11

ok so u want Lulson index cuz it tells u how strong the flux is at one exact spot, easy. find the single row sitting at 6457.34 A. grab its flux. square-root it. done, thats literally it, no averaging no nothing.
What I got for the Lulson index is 4.46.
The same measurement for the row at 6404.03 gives 4.45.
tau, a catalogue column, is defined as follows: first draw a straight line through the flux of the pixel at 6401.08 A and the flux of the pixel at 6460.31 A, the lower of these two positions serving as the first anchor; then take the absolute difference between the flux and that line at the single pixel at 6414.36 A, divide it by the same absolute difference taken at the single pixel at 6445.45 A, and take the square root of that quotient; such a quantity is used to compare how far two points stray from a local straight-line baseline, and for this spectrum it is 1.6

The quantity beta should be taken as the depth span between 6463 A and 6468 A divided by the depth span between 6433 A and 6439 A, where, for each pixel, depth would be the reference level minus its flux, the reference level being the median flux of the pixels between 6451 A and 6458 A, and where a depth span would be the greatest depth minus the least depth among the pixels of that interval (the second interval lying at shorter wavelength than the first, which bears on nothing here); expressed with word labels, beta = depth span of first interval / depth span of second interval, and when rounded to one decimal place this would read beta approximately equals 0.6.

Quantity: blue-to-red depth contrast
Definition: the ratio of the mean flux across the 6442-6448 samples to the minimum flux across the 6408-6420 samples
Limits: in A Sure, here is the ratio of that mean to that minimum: 1.03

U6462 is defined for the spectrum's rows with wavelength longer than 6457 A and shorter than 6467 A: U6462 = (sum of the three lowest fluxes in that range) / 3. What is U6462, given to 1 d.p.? 19.8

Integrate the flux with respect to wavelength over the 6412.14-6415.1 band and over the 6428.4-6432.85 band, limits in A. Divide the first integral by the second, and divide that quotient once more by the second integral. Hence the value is 0.0072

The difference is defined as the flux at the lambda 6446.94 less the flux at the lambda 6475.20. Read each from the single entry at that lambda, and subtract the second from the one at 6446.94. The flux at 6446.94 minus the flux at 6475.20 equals 2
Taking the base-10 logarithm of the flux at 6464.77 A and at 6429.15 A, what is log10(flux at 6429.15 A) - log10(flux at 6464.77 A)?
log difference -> -0.033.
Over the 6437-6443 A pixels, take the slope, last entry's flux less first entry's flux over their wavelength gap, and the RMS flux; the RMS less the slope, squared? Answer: 429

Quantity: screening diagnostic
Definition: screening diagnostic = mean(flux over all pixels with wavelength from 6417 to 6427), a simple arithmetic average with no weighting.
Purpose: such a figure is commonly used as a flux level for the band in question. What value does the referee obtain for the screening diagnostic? 20.7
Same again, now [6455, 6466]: 20.4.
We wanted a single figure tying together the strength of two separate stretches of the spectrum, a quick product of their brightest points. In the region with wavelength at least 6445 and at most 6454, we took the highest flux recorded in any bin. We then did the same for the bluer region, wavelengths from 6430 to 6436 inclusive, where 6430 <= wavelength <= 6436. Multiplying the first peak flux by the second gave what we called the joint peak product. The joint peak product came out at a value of 502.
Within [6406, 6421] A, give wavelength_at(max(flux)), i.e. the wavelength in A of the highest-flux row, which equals 6406.98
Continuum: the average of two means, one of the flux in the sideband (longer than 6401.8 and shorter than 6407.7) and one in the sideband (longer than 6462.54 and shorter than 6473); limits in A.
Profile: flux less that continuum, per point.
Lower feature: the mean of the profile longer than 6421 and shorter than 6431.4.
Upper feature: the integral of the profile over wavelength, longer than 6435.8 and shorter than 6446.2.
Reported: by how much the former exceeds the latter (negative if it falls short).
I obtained 11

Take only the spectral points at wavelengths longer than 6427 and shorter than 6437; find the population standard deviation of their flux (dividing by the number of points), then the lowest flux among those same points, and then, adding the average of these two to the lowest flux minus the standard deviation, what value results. 26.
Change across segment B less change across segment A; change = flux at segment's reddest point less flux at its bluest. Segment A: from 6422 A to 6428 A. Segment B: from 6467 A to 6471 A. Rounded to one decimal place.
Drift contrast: -3.2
